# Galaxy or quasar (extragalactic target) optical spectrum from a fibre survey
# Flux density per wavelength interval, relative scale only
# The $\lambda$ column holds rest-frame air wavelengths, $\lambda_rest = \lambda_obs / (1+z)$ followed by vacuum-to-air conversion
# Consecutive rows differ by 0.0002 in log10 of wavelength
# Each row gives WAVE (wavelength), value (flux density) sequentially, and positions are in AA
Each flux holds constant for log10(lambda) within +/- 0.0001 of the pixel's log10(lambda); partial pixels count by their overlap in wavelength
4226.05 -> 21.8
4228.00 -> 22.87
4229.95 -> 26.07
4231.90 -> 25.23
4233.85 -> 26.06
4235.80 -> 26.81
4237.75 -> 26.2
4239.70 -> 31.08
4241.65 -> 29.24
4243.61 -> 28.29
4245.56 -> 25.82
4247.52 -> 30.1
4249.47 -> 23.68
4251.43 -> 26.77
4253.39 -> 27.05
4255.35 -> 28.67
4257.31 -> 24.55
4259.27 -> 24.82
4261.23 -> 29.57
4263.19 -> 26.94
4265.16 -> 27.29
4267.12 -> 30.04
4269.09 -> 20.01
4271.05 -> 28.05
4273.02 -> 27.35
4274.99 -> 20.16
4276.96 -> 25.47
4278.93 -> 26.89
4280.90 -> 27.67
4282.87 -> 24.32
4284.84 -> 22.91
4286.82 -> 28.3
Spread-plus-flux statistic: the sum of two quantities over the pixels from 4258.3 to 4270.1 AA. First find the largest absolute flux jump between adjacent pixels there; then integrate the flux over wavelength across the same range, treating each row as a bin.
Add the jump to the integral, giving 322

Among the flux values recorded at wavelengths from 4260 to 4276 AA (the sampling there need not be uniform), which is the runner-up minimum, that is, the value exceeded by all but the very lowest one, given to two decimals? 20.16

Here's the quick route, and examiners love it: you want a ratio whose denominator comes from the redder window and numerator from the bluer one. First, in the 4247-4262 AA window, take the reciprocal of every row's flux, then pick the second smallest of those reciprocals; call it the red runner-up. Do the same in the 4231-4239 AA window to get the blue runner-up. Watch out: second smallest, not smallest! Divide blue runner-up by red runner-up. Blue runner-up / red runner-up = 1.13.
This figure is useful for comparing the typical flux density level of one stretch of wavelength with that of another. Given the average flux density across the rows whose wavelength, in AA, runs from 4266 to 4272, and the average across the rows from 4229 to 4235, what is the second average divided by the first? 0.99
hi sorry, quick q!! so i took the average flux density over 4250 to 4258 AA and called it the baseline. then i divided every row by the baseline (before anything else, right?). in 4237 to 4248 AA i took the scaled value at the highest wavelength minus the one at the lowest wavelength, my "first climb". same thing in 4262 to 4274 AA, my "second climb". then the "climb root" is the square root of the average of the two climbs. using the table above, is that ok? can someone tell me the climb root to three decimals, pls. 0.284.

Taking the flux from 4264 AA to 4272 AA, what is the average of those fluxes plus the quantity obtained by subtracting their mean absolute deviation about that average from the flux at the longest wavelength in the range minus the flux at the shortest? 23.9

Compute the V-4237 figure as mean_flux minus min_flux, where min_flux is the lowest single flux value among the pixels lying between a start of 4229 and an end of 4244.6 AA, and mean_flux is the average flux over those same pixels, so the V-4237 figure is 2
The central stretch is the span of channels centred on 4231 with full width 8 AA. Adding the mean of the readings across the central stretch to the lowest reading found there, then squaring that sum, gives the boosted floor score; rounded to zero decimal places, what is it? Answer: 2297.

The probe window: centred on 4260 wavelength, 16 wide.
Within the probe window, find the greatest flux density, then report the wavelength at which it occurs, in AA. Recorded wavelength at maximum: 4267.12 AA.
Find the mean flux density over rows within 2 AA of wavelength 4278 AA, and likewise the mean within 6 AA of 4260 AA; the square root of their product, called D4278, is 26.6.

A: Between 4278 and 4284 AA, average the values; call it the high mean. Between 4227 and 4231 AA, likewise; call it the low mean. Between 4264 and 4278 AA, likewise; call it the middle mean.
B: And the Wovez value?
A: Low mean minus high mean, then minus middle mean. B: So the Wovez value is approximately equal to -27.3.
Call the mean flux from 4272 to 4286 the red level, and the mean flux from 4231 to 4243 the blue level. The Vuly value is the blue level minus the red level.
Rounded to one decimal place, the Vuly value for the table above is 2.5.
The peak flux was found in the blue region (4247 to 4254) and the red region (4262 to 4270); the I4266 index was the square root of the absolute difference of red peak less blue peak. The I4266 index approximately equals 0.24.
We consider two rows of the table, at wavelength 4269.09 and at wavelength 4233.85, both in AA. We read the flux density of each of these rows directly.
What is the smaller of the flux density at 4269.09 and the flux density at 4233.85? 20.0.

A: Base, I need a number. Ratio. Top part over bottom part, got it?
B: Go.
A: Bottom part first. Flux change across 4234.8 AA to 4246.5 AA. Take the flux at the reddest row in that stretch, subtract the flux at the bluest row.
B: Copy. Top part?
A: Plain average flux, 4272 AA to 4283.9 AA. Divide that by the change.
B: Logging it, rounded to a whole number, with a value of -26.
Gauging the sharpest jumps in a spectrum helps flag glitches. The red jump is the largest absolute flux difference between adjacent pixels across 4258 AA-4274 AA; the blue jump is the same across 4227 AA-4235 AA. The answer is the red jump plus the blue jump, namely 13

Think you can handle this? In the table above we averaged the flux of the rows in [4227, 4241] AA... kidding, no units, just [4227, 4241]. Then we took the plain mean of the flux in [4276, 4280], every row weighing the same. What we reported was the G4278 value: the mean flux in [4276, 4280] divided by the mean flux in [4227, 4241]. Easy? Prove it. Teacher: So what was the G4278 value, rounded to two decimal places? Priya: 0.99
